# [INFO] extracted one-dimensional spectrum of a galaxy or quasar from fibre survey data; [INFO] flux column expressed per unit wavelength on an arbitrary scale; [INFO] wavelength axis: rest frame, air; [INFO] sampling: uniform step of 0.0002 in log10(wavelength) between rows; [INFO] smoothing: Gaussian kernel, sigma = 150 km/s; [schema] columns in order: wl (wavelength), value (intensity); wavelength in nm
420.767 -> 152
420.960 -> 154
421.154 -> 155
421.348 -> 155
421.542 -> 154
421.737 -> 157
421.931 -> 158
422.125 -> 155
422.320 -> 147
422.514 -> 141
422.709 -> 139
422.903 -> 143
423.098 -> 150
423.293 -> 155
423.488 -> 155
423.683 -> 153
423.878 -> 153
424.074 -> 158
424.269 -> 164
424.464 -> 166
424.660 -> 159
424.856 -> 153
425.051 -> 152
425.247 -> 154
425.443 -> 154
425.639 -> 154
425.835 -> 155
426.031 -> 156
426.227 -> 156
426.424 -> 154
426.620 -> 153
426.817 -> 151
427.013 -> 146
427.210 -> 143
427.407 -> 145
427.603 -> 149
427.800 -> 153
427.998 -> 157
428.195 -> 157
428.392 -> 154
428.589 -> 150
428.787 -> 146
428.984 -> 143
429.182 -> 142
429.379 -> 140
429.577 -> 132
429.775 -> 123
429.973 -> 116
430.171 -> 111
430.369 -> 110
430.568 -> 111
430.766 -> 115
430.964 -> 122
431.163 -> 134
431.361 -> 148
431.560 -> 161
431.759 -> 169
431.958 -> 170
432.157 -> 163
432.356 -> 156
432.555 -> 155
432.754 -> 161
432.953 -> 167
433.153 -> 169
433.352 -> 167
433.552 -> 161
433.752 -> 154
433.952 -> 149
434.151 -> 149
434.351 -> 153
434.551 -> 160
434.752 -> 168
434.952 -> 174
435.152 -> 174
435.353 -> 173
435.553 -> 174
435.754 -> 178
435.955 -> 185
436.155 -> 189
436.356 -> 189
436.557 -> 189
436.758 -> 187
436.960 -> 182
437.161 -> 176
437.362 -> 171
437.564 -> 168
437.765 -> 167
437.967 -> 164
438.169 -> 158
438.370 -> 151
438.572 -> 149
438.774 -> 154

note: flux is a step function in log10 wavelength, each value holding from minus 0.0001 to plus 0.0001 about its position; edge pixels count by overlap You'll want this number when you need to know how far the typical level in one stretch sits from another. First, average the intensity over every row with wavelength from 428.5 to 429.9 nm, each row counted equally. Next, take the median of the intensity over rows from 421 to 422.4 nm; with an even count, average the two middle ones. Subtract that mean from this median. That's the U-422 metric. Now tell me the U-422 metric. 16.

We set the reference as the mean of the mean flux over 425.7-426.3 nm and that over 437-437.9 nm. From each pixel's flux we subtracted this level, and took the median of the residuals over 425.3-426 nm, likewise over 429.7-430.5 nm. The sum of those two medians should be -59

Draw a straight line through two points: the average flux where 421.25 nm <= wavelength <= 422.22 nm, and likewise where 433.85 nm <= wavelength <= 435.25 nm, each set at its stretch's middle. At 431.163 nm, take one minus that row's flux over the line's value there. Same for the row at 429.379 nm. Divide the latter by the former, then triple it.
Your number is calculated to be 2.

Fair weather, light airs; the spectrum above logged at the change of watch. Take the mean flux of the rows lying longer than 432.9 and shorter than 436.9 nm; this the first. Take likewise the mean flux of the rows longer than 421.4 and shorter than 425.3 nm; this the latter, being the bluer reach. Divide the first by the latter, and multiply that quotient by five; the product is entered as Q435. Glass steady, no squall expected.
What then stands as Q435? 5.56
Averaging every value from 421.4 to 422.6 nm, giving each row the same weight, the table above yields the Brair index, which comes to 152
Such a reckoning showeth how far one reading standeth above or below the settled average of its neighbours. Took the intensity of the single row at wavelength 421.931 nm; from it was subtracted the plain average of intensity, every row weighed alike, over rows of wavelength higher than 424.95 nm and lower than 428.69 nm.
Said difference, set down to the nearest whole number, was 6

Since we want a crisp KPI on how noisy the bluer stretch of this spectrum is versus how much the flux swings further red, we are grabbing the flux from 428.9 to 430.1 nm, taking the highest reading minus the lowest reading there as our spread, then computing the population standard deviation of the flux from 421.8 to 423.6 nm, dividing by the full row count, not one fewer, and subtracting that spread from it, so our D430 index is -20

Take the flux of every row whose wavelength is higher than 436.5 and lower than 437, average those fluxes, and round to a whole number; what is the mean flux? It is 186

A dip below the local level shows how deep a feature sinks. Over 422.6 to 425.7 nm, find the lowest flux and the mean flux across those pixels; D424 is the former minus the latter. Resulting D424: -15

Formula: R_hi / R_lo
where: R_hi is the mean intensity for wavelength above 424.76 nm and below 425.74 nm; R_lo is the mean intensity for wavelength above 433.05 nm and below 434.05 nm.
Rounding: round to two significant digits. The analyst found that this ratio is 0.96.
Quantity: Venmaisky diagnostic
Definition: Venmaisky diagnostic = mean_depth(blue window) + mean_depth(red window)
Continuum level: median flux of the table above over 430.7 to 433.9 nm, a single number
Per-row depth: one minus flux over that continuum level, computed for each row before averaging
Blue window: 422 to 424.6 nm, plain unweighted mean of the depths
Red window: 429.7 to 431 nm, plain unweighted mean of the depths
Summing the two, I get 0.34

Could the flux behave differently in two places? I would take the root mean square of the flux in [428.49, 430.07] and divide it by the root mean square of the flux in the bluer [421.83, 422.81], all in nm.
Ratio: 0.92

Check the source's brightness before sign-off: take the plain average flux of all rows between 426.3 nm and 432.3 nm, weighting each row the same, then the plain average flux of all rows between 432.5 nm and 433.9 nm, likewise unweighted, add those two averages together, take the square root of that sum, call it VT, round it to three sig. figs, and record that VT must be 17.4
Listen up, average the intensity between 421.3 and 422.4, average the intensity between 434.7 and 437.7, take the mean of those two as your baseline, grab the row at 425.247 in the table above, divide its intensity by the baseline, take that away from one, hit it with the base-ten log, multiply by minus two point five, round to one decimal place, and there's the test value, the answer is 2.8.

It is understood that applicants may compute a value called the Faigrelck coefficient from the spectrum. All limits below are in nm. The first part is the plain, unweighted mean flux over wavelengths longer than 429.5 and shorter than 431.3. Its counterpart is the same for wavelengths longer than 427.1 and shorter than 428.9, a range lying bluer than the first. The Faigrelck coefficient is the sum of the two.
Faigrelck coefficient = 270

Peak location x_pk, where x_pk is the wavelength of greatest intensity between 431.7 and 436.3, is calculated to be 436.155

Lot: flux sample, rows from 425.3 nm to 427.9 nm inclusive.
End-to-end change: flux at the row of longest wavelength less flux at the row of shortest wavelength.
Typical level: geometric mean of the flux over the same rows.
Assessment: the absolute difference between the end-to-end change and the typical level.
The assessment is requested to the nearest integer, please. 152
